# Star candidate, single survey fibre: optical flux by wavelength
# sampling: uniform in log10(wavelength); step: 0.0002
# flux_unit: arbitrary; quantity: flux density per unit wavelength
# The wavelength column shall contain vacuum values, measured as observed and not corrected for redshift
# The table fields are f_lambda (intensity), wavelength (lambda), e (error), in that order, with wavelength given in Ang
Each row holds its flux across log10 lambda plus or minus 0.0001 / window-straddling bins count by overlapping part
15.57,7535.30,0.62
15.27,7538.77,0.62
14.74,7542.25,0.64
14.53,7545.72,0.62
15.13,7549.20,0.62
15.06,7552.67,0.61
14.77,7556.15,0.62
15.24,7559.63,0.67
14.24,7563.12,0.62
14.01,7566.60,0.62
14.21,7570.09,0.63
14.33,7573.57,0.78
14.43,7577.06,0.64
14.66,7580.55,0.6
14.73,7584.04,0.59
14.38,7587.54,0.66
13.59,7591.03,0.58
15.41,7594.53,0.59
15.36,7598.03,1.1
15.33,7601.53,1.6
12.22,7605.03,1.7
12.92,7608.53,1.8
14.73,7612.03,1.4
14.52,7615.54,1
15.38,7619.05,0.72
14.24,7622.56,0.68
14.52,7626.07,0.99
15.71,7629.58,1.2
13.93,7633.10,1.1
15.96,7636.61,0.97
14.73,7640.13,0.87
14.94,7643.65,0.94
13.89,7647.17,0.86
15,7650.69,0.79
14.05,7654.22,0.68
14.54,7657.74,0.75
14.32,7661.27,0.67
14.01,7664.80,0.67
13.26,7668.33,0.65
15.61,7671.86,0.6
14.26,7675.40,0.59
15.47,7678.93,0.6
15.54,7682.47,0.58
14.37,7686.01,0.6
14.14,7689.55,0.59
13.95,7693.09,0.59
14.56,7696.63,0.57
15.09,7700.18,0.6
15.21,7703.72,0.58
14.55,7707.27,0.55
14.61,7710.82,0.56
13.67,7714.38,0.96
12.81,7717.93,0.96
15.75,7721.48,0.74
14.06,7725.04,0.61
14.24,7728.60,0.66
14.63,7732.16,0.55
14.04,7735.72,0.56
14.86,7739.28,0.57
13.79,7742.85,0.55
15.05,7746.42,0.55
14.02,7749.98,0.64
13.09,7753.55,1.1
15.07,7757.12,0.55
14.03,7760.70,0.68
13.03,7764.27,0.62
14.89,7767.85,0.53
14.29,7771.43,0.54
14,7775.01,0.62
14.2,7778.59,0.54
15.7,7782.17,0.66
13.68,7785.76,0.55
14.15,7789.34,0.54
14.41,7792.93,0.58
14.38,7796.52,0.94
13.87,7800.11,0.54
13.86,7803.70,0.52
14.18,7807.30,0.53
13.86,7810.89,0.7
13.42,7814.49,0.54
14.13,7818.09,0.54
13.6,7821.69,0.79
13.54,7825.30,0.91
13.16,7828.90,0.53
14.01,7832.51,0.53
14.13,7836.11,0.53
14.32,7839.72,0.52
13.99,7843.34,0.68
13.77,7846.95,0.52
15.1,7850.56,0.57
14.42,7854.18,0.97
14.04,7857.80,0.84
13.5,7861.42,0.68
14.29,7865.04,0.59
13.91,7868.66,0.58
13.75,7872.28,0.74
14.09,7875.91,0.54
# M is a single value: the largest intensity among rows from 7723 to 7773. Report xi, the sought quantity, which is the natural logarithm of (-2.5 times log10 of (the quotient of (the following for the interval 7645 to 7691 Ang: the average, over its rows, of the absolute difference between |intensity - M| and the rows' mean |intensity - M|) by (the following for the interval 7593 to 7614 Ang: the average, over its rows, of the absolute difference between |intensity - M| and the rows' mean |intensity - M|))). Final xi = 0.2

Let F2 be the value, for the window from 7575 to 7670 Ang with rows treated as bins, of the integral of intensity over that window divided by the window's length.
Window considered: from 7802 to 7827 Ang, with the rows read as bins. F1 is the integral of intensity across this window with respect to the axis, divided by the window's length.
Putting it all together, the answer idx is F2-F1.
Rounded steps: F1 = 13.8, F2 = 14.47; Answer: 0.7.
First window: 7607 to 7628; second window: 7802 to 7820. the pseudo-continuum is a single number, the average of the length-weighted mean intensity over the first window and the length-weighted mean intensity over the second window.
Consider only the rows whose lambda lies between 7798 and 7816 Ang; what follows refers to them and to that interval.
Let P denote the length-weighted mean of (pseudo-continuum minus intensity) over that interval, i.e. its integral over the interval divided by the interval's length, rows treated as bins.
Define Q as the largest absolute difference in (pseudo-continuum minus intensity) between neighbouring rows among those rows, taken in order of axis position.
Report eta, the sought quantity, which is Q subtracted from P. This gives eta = -0.1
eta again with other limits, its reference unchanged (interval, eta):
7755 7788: -2.2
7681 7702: -1.6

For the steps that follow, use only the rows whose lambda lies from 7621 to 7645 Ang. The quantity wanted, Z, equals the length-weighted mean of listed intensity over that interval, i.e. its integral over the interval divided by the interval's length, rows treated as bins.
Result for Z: 14.9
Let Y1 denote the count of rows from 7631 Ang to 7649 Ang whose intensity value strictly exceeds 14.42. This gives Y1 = 3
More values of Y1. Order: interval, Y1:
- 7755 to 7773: 2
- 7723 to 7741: 2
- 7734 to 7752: 2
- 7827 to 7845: 0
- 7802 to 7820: 0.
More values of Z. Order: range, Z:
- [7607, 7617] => 14.1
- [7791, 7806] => 14.1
